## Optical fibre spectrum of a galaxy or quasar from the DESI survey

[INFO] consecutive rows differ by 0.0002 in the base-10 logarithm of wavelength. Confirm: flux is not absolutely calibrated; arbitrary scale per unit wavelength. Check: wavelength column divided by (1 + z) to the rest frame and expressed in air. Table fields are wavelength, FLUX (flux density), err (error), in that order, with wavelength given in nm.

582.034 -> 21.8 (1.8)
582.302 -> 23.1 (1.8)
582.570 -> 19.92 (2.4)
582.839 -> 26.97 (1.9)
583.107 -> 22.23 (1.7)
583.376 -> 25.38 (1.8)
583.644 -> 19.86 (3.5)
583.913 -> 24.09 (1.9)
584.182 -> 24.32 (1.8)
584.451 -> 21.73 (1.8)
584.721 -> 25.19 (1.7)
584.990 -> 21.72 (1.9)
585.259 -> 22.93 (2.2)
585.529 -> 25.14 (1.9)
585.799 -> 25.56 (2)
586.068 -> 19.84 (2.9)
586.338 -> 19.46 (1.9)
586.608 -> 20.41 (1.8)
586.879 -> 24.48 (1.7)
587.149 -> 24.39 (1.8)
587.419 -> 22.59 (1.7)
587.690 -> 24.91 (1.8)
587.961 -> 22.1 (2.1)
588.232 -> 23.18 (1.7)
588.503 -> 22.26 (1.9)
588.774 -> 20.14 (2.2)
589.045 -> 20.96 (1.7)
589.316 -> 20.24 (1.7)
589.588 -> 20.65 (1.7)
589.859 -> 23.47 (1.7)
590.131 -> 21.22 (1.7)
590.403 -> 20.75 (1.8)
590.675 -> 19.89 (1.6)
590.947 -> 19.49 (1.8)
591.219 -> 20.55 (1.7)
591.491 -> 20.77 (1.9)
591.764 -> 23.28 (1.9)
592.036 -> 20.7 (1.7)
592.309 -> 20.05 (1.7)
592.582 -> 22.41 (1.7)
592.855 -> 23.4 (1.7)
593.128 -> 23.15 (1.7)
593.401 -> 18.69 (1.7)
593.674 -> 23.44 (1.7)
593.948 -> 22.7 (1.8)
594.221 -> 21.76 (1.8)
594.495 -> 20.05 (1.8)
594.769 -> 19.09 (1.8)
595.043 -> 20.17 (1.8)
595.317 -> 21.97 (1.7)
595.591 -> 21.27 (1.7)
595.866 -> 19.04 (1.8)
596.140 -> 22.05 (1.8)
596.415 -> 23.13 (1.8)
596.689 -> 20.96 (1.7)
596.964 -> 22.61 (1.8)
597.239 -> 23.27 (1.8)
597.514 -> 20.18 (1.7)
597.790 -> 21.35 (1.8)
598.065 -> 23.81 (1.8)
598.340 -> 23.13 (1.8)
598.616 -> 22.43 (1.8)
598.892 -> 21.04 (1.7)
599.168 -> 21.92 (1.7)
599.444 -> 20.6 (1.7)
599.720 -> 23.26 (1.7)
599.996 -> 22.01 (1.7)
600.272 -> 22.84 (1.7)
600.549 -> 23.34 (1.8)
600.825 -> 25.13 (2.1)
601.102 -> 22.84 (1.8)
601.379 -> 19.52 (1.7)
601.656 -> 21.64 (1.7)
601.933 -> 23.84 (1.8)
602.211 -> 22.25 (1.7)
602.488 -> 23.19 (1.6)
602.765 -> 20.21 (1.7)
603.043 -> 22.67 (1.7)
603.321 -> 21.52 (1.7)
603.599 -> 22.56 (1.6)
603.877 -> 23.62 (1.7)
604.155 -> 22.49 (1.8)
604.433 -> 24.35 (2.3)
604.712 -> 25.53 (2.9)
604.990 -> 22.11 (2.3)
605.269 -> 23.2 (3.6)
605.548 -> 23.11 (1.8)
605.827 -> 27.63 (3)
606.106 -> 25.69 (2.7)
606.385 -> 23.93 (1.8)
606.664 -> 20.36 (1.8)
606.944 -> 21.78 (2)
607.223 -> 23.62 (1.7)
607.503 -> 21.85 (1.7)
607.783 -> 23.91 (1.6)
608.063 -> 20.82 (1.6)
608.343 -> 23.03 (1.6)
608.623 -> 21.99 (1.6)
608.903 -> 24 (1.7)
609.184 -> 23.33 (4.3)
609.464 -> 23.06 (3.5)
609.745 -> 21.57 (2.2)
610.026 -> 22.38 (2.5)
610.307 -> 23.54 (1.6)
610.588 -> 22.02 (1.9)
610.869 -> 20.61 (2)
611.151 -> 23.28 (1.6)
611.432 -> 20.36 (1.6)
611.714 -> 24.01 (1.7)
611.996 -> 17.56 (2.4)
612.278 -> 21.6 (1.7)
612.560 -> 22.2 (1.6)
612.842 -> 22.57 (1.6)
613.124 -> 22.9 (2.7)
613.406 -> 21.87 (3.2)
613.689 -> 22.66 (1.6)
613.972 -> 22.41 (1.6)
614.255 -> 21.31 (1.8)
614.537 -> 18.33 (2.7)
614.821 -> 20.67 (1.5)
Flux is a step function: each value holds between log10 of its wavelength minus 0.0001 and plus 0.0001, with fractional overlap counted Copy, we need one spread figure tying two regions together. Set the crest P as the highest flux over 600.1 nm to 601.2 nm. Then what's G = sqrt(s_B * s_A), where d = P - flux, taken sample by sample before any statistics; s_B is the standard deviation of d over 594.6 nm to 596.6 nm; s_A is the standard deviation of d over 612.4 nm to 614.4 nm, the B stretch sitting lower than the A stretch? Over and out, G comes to 0.9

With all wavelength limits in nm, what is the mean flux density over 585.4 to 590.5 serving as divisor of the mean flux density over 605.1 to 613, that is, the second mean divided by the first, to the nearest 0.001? 1.018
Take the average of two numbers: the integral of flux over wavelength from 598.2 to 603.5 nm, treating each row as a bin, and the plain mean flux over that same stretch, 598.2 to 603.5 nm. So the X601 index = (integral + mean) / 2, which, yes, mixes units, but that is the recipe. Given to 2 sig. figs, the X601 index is 70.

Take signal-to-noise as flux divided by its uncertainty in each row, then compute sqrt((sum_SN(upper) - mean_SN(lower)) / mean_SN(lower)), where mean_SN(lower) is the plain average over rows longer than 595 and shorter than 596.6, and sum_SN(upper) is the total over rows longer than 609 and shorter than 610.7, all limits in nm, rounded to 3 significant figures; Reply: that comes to 1.93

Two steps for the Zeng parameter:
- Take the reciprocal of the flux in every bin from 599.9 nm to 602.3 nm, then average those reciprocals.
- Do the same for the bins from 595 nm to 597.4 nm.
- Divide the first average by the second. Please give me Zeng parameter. 0.96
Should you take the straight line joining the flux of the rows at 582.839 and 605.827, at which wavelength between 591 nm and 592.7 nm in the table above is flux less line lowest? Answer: 592.309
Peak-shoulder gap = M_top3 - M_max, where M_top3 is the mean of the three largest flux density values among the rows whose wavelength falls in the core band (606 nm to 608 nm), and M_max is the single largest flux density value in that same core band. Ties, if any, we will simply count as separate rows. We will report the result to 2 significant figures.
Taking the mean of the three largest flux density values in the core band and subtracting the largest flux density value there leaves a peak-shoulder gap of -1.2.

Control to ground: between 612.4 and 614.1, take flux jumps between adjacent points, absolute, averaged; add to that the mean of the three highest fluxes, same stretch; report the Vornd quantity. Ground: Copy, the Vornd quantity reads 23.3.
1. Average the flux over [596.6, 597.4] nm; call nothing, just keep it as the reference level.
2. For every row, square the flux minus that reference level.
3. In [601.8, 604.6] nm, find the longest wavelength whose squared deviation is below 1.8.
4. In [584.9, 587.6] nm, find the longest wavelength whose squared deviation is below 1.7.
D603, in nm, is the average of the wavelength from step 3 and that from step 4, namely 595.79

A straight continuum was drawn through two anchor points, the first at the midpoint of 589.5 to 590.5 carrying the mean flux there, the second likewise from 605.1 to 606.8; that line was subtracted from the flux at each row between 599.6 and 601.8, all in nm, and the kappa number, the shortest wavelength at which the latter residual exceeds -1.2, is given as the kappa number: 599.720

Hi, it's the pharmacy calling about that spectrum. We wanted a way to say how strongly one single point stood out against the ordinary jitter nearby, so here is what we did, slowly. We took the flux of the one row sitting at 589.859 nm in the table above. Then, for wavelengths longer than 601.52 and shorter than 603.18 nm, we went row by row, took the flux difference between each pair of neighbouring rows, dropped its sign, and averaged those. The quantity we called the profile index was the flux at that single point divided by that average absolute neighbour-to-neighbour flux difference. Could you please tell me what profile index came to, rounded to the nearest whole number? 12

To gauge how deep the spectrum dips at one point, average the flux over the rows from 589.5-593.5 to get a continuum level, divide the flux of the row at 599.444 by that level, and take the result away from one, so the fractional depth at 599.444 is 0.03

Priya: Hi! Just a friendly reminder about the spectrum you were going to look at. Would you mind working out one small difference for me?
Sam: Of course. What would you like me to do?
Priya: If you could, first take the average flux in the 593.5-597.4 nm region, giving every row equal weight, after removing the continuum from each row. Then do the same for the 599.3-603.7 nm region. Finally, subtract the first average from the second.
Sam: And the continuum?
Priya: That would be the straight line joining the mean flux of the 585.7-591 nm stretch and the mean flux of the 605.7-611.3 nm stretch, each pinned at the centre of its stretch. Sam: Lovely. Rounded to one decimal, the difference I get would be 0.5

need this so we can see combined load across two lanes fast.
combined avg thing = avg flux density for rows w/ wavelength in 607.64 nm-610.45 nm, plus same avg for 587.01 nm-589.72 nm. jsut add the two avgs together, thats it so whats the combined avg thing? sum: 44.9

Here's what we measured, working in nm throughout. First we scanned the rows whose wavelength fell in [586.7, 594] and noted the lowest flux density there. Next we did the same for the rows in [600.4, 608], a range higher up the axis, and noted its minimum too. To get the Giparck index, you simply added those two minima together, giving 38.2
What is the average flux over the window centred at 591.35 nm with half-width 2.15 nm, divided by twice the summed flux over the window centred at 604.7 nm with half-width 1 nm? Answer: 0.064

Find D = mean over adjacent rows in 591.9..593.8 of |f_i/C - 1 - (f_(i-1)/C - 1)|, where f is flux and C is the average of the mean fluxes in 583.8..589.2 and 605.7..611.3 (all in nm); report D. 0.098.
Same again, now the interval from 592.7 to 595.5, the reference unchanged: 0.081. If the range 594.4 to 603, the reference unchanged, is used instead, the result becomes 0.072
